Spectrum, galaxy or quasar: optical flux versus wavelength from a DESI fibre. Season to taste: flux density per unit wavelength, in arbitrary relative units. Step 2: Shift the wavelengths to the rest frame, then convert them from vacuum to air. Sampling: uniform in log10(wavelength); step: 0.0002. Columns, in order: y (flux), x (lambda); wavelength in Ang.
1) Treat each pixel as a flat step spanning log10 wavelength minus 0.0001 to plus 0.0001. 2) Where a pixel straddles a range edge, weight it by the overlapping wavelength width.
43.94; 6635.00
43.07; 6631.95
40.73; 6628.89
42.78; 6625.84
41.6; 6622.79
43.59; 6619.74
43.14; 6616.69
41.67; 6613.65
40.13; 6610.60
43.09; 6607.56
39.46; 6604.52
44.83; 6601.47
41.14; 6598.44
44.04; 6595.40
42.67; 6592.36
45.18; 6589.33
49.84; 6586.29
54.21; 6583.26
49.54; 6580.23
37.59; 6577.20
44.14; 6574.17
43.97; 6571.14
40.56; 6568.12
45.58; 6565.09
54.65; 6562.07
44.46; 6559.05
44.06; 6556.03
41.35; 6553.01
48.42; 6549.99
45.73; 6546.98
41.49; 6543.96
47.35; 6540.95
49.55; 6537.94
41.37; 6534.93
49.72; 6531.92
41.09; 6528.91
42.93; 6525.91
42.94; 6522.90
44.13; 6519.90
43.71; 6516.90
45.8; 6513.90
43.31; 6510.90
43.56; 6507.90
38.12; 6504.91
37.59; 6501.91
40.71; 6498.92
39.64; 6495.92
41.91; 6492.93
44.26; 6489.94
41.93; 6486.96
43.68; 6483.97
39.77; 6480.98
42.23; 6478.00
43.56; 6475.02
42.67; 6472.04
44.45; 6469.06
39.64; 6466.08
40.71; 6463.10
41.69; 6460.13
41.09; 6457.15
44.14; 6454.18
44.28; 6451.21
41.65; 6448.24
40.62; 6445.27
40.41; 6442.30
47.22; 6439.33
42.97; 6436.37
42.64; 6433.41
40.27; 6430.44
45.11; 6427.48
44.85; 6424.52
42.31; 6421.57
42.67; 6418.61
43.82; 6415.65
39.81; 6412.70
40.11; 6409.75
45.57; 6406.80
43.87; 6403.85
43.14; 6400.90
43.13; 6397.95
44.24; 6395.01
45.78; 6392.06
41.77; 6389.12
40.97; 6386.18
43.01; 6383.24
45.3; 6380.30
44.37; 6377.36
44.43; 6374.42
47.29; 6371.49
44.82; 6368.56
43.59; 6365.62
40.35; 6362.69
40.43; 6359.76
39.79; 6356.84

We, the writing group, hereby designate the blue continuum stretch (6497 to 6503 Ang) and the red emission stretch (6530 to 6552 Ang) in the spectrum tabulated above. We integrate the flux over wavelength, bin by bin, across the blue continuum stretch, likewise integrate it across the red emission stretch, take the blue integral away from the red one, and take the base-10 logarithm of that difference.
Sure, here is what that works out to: 2.9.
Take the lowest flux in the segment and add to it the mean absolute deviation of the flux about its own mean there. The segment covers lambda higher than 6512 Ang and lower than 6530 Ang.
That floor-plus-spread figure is 42.2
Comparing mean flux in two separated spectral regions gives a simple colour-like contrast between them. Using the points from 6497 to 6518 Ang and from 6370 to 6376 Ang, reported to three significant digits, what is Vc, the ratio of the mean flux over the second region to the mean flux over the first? 1.10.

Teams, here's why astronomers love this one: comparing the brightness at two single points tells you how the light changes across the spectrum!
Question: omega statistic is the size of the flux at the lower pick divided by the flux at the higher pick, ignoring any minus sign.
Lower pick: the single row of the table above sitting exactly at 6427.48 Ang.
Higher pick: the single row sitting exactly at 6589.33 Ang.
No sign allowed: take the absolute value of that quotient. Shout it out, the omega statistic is 1.00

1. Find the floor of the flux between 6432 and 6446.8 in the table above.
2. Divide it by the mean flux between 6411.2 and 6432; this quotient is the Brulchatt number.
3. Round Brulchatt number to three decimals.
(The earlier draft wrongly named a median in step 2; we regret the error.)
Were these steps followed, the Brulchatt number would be 0.947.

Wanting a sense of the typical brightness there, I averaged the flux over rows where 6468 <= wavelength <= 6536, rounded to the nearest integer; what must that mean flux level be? 43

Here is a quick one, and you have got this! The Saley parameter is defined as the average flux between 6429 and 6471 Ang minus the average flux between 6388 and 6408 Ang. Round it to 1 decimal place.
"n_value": -1.7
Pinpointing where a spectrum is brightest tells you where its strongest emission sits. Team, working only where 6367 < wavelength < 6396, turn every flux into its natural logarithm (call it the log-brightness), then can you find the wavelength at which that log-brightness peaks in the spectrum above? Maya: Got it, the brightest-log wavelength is 6371.49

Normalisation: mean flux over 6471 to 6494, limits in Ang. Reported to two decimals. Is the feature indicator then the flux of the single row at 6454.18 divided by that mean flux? 1.04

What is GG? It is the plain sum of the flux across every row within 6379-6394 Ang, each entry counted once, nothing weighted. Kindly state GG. 217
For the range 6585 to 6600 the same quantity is 223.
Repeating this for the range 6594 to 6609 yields 213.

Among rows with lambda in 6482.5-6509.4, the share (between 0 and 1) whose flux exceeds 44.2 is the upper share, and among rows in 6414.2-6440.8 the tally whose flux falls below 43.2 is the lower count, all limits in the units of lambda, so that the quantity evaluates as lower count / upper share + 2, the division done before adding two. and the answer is 47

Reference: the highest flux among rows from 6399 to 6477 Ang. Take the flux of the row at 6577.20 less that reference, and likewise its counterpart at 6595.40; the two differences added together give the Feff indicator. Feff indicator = -13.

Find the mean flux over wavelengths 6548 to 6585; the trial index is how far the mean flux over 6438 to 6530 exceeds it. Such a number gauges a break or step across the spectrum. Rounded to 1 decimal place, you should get -3.5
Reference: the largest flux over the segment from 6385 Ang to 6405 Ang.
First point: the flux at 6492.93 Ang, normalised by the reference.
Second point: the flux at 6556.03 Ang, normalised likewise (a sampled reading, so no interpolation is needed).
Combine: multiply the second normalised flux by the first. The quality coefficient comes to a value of 0.88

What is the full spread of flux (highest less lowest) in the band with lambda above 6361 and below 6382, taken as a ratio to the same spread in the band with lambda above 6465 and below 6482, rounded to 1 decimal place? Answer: 1.4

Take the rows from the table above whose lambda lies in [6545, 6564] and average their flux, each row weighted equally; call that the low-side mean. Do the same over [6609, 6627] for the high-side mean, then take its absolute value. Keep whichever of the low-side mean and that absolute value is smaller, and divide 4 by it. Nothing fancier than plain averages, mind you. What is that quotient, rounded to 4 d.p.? 0.0949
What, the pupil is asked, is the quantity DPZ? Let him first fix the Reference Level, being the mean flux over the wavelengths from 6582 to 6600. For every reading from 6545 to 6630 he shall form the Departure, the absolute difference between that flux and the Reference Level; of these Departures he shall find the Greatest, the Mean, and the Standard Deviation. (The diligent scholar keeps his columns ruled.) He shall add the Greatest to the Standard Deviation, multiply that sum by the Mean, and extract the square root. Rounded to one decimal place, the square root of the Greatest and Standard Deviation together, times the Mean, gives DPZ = 6.4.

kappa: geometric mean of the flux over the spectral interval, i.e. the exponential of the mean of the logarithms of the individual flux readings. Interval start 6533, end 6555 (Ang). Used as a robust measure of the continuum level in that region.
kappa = 44.9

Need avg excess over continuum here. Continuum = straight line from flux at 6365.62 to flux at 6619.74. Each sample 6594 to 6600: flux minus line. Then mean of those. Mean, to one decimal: -1.0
